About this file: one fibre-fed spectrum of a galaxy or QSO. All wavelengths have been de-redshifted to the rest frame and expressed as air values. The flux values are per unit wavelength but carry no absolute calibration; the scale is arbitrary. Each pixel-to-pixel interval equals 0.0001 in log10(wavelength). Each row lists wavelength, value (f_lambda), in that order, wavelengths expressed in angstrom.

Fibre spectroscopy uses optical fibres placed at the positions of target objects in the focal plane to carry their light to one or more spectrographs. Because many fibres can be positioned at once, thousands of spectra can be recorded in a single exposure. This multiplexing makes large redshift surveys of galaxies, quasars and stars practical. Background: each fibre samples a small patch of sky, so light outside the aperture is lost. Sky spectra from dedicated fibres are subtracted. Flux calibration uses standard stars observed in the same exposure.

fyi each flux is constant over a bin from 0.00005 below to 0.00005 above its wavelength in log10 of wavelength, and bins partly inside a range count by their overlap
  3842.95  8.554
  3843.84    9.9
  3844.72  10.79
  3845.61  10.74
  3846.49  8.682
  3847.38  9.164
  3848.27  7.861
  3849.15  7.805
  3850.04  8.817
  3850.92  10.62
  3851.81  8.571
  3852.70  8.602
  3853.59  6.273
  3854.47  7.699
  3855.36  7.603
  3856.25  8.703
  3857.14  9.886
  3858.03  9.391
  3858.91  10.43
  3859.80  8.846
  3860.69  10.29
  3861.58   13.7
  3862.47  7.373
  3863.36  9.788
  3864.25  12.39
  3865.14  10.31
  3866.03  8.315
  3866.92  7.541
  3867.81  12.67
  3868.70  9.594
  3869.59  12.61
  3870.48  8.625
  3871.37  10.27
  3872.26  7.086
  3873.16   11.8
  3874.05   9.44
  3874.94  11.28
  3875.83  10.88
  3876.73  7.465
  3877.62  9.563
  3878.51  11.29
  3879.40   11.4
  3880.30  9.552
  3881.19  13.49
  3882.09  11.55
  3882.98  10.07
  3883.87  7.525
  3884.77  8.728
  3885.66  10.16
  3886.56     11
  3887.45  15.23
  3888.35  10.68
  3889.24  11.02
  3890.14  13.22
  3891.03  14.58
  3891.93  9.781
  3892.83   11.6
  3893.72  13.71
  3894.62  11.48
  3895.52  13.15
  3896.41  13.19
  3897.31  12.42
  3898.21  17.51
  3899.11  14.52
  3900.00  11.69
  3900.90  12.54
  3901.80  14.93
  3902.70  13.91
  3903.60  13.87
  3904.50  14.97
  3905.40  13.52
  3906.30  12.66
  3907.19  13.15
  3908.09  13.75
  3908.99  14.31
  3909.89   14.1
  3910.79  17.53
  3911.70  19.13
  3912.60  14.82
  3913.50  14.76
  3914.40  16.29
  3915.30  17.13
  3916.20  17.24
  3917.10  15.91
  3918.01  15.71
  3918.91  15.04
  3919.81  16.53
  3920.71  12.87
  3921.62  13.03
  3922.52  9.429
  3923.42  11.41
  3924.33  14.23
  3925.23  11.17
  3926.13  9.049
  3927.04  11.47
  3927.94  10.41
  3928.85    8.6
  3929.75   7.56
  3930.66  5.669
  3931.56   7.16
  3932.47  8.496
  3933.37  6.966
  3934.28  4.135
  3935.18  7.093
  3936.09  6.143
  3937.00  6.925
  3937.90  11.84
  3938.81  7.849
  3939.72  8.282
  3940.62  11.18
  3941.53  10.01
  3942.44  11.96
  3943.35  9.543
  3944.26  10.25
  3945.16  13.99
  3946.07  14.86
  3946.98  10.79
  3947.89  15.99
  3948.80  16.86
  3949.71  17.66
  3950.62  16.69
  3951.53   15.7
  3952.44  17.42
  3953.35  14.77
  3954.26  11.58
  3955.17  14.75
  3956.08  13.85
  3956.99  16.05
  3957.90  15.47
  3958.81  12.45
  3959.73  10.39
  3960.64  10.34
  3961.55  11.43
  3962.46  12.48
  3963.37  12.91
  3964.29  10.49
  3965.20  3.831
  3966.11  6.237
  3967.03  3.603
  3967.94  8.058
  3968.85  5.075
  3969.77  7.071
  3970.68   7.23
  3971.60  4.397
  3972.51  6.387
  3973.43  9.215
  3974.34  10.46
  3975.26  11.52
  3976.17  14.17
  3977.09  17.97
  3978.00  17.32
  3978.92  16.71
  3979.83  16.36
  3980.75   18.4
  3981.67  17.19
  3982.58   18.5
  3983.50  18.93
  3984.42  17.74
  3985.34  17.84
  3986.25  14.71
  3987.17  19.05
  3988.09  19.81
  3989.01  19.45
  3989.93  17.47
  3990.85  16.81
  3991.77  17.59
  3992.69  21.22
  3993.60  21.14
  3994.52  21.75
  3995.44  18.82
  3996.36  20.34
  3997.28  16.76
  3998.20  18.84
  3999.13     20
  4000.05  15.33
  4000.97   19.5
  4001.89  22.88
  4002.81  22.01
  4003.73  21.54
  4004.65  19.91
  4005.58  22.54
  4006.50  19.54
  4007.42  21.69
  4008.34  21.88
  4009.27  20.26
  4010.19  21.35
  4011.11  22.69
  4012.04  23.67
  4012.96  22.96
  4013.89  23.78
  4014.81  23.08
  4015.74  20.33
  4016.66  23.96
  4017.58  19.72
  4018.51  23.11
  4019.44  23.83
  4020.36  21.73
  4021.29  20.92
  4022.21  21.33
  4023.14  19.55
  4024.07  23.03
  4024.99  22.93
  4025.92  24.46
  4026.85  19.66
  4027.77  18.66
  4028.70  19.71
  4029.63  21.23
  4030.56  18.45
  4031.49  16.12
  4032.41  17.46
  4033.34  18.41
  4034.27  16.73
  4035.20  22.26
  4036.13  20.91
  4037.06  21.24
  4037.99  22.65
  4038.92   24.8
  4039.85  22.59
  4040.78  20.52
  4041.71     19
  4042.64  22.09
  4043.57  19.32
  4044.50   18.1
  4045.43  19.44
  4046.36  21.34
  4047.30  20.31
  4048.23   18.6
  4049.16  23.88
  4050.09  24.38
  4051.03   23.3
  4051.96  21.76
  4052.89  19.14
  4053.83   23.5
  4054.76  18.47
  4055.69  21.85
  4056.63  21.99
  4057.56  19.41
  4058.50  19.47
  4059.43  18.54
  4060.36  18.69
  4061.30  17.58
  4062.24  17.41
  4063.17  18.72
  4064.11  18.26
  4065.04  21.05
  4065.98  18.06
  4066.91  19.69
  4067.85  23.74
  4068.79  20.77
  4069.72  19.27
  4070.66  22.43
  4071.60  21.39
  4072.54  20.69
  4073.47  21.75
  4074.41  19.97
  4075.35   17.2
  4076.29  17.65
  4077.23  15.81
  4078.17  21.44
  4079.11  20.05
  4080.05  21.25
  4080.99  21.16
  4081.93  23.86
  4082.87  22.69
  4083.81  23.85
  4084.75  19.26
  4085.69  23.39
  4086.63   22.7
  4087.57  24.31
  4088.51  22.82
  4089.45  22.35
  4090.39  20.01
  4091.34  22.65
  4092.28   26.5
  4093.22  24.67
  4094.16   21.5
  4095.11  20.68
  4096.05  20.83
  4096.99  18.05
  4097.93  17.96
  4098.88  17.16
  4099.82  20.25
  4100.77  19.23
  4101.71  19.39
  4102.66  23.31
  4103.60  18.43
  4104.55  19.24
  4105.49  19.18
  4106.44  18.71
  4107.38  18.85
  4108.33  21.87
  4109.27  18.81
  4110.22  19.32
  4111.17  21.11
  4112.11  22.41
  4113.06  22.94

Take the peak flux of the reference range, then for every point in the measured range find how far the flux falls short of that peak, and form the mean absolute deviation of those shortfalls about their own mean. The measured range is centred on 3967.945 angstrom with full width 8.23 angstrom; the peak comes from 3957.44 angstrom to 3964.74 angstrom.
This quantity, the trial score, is 1.77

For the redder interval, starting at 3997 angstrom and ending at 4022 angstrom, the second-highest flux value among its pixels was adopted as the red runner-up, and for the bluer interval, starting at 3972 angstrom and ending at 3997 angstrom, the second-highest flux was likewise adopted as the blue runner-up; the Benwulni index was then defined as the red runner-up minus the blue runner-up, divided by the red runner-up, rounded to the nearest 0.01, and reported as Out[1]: 0.11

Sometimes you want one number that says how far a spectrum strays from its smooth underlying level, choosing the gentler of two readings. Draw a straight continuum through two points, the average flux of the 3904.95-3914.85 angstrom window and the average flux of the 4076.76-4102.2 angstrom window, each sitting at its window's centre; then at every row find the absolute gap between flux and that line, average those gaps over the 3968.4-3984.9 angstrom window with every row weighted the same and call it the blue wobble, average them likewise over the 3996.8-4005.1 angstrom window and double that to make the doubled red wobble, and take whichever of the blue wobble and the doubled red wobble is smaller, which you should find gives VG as 4.7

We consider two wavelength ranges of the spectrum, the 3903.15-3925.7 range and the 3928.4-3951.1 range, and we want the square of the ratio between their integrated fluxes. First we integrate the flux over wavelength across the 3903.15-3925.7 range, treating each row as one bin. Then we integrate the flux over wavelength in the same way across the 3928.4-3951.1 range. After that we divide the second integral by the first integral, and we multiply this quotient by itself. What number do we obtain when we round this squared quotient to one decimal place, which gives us 0.5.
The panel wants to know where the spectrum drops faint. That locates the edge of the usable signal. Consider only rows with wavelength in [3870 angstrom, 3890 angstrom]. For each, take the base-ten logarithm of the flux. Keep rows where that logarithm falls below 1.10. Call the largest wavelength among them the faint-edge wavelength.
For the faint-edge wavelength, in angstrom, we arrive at 3889.24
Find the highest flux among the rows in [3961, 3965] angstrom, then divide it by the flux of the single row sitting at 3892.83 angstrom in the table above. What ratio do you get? 1.1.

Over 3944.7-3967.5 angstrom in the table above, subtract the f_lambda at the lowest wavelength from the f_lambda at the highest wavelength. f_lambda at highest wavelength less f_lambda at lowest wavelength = -10.4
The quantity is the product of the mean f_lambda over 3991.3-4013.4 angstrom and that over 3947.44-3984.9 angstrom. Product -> 263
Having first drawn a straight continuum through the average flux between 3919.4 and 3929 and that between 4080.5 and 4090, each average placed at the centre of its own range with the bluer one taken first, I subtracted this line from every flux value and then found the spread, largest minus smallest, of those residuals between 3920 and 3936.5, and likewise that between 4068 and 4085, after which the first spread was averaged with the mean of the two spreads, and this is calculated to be 10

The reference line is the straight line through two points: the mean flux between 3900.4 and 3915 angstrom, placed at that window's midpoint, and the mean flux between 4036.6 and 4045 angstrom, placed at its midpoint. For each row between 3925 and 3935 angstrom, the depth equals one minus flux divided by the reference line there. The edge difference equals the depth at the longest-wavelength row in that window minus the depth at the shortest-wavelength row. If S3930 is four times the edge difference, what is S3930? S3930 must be 1.8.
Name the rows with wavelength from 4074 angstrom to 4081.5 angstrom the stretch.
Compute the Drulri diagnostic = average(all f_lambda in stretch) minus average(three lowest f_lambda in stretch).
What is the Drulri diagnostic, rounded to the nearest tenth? 2.4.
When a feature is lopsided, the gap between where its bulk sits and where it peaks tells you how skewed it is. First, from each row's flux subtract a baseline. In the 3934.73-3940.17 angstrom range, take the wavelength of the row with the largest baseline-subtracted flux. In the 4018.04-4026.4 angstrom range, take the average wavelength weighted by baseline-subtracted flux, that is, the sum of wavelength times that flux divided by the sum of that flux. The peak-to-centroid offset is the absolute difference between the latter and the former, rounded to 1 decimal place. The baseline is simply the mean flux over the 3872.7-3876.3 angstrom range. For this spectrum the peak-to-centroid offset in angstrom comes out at 84.3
